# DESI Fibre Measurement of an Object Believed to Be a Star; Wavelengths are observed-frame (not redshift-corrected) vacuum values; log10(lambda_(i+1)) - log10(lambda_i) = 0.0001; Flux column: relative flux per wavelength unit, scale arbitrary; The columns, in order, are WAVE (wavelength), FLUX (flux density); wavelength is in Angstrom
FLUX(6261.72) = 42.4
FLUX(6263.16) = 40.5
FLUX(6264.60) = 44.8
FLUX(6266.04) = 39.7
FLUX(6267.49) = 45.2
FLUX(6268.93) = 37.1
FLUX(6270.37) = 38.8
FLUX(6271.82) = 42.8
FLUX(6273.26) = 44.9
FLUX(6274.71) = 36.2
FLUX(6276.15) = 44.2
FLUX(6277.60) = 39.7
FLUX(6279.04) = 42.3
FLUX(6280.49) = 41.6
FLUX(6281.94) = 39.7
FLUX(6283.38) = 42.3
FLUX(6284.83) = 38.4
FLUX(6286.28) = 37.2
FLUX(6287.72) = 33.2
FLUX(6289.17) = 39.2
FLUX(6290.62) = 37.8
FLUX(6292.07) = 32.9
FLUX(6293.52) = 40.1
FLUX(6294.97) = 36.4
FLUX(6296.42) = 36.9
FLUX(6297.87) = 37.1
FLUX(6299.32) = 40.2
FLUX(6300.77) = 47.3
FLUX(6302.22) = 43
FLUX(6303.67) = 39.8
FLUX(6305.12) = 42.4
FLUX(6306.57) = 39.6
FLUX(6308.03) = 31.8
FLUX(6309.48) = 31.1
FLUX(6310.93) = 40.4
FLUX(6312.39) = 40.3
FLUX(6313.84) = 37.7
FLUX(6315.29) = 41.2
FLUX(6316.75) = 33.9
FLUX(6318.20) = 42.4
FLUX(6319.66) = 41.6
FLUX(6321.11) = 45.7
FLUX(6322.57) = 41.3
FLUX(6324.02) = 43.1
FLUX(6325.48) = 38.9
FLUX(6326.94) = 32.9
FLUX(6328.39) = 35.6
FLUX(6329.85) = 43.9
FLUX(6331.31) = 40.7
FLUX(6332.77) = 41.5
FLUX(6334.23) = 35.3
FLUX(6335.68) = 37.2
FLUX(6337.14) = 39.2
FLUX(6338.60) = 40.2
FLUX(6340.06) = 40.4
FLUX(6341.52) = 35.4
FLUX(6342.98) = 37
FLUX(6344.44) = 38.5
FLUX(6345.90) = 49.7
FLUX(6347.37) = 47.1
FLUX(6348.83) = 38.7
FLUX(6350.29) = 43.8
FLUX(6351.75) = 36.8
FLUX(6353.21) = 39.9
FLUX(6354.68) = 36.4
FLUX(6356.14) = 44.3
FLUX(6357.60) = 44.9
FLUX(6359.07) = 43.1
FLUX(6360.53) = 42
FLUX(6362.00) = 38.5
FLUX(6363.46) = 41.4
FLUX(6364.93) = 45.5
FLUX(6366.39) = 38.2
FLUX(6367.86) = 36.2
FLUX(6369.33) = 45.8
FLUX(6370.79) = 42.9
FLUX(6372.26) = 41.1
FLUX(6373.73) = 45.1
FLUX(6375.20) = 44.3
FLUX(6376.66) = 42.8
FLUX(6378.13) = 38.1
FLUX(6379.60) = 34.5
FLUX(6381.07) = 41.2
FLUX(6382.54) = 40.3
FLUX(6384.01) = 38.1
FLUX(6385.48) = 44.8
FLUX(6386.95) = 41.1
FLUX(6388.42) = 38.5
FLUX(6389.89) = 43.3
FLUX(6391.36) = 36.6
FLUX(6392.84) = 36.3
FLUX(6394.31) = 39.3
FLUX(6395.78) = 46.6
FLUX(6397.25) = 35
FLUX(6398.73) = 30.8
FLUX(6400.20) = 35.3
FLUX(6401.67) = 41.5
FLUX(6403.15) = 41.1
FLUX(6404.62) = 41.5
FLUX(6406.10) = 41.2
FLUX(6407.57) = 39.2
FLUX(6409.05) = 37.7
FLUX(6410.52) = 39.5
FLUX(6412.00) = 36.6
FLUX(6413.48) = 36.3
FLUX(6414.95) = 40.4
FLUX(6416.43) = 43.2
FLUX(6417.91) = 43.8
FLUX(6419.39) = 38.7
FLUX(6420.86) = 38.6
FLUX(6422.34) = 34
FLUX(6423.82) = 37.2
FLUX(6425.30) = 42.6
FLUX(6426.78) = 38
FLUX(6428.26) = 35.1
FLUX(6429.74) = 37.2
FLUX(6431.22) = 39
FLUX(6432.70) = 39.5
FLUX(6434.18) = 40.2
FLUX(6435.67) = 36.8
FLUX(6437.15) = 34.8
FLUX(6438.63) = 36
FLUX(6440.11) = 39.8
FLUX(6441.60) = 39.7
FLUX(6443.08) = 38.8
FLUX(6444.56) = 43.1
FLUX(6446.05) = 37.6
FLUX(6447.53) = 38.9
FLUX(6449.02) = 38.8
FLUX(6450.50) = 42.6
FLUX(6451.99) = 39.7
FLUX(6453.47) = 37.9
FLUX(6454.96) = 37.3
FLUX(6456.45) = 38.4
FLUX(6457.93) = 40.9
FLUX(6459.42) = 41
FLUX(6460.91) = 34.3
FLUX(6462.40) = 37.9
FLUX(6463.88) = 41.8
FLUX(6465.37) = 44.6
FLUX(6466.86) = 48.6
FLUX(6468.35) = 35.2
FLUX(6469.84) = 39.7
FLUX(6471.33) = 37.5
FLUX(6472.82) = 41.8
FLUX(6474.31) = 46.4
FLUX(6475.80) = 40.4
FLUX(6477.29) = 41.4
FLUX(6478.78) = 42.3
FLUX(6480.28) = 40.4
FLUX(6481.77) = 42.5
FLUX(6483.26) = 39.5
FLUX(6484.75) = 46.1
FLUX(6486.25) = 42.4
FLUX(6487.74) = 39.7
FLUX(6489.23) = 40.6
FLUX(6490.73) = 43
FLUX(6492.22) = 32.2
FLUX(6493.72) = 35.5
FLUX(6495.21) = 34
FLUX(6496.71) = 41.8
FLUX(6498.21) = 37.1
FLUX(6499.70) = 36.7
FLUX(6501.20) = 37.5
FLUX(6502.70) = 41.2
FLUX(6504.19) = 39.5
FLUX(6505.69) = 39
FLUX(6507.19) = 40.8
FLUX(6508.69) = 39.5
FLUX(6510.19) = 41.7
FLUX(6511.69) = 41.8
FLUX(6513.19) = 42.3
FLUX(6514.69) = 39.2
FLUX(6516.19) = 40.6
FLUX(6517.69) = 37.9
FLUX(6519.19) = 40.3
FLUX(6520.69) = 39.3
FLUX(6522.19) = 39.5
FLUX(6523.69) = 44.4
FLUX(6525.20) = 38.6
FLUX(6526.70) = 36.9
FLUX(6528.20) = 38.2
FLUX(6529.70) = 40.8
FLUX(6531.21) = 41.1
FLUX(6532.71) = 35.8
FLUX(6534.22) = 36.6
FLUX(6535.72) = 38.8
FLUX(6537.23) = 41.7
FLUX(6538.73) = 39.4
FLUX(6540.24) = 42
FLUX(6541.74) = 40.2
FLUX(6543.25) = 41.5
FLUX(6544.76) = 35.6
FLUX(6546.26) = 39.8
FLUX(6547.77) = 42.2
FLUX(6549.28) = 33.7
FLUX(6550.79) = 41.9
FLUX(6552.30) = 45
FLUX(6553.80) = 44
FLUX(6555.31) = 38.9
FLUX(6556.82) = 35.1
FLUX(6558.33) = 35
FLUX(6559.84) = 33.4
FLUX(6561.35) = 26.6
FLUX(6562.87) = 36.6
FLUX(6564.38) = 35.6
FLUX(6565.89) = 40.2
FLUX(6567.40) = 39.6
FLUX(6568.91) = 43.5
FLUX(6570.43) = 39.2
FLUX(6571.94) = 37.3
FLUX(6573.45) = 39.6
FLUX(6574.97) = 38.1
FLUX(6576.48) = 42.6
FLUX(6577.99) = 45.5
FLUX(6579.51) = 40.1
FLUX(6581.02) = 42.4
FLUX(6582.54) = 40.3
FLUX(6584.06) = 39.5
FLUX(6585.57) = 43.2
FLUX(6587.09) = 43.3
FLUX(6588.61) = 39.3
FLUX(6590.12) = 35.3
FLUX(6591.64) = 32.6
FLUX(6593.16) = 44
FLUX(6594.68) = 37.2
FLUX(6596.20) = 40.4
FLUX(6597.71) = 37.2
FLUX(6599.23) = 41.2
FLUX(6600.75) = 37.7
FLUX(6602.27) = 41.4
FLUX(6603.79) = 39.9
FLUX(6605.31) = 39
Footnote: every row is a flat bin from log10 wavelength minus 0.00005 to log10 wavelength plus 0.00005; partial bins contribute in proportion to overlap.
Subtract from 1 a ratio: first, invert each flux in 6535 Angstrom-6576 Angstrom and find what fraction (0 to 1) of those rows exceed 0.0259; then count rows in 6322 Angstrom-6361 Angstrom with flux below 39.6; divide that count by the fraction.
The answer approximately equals -31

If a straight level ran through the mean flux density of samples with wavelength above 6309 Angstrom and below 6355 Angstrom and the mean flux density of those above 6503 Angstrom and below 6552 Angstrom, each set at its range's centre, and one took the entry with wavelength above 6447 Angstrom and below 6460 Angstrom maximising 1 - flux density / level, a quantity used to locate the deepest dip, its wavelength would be 6454.96 Angstrom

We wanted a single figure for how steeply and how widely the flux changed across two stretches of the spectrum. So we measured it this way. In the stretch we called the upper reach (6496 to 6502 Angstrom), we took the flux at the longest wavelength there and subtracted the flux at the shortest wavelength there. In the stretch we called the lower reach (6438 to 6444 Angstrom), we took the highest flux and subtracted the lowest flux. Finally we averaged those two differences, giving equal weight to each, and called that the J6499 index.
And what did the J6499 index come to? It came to 0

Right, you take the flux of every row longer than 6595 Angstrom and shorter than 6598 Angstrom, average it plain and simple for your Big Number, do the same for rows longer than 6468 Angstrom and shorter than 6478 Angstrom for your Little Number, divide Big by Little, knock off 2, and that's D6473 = -1.04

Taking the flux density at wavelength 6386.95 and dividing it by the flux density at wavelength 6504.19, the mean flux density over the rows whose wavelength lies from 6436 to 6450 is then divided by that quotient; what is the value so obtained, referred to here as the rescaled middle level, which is 37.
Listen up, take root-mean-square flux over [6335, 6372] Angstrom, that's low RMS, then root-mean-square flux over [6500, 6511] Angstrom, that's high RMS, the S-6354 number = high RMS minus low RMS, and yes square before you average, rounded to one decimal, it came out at -1.2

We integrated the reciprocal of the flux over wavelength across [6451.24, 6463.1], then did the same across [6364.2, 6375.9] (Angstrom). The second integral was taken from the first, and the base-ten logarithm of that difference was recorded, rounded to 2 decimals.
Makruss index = -1.50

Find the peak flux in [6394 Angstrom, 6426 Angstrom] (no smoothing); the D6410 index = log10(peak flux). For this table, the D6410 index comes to 1.67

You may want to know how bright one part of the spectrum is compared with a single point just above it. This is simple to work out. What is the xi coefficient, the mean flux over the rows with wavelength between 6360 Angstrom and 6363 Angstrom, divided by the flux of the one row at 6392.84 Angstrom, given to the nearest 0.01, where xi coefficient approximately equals 1.11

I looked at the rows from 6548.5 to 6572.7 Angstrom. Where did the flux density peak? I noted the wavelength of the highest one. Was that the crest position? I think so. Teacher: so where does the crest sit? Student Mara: 6552.30 Angstrom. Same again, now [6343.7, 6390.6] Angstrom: 6345.90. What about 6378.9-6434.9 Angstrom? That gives 6395.78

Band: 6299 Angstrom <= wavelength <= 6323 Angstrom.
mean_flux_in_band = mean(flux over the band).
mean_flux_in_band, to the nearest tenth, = 40.0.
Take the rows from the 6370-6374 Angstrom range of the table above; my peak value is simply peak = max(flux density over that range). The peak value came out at 45.1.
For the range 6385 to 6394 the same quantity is 44.8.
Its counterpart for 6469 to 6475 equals 46.4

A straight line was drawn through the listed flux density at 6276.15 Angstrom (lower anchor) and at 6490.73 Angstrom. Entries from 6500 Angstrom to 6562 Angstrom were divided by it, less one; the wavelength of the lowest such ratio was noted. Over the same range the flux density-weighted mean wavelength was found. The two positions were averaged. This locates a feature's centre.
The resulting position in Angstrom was 6546.1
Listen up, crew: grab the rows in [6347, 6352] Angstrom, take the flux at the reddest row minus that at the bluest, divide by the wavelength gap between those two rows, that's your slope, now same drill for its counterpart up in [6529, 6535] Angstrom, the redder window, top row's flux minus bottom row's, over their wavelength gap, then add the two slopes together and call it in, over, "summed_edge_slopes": -3.3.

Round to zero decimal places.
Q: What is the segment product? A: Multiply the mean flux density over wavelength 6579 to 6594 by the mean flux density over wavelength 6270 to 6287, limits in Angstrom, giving 1627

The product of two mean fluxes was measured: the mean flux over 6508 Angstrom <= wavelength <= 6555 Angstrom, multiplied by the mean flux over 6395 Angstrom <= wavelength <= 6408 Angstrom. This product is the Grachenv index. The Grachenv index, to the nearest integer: 1566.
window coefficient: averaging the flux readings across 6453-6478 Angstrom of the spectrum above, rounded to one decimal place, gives 40.3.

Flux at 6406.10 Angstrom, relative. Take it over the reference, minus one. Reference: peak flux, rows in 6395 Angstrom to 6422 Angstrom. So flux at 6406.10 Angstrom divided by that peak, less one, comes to -0.12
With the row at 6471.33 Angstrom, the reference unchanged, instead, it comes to -0.20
